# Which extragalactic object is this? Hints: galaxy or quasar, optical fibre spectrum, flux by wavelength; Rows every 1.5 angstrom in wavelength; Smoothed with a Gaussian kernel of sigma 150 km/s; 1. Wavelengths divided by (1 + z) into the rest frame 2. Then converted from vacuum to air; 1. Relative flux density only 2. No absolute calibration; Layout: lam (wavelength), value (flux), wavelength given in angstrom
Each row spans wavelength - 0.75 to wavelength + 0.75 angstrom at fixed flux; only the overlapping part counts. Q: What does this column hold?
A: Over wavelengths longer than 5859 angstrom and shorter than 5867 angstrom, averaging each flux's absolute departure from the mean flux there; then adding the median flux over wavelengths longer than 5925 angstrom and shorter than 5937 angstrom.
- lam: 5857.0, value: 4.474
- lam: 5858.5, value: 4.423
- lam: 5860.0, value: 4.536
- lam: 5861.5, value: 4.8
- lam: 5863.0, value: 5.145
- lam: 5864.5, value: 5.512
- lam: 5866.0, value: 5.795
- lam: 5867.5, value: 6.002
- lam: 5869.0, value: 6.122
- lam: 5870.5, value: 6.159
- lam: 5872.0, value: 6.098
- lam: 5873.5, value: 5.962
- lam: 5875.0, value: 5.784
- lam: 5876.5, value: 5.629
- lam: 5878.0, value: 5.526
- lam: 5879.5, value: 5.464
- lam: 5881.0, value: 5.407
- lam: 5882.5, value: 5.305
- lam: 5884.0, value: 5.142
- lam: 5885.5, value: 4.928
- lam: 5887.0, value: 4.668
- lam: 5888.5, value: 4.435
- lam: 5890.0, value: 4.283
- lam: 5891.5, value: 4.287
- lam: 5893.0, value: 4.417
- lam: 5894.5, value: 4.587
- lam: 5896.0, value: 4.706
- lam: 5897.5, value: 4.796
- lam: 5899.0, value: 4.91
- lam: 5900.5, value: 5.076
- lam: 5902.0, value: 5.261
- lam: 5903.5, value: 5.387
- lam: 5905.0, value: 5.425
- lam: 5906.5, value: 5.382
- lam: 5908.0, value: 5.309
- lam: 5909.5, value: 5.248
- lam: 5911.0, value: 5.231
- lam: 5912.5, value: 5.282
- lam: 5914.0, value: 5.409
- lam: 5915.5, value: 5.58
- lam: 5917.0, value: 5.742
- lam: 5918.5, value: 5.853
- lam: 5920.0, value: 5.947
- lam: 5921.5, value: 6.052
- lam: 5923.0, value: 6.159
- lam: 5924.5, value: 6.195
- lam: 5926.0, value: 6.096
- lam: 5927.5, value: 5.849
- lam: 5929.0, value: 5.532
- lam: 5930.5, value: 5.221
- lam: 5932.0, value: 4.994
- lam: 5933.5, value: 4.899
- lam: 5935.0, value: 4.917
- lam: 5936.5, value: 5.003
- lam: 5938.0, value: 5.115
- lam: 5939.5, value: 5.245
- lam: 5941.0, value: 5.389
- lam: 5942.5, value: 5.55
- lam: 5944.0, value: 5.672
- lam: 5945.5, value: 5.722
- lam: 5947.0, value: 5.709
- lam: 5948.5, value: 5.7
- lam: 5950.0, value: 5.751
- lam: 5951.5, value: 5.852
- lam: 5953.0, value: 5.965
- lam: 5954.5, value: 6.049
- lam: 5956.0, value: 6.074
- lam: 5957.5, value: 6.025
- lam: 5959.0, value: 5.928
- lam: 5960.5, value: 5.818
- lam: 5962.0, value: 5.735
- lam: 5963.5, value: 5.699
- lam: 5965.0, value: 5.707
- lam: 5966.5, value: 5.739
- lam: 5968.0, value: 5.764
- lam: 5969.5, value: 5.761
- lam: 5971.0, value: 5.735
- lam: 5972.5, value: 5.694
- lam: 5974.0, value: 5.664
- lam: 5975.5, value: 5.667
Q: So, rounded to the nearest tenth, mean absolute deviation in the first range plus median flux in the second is 5.5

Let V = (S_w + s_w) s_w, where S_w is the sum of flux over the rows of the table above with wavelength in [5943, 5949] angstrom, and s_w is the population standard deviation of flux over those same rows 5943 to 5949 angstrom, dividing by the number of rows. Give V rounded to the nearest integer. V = 0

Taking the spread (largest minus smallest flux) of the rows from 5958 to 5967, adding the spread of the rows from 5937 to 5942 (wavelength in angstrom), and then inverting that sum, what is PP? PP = 1.99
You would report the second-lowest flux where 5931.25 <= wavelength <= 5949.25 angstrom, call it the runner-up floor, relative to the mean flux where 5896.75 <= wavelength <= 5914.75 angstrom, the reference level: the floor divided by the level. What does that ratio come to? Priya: 0.94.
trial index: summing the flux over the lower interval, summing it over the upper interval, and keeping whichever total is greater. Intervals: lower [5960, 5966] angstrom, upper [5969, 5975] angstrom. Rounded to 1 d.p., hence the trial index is 23.0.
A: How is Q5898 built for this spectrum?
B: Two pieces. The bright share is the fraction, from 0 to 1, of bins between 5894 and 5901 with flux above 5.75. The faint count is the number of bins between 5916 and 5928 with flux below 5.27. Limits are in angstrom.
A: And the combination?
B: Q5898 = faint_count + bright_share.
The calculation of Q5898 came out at 0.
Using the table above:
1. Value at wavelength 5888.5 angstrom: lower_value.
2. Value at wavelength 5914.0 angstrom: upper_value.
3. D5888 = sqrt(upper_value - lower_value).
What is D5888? 1.0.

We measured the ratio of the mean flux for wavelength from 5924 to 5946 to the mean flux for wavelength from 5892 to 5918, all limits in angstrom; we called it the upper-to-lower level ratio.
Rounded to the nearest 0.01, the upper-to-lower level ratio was 1.05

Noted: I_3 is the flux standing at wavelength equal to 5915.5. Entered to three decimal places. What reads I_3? 5.580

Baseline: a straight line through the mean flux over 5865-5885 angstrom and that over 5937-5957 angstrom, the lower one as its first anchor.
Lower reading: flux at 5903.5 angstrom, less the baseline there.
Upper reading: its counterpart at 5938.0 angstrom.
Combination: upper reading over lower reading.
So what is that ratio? 1.8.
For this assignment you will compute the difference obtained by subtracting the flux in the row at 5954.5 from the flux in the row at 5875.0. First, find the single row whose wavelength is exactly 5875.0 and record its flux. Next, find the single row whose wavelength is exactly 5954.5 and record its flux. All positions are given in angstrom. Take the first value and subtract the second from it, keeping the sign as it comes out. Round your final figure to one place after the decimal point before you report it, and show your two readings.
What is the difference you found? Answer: -0.3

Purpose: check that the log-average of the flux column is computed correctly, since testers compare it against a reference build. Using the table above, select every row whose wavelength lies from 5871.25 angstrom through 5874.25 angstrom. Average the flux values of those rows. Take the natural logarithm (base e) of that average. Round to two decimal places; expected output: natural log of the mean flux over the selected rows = 1.80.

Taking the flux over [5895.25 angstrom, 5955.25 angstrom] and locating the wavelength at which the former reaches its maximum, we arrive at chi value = 5924.5 angstrom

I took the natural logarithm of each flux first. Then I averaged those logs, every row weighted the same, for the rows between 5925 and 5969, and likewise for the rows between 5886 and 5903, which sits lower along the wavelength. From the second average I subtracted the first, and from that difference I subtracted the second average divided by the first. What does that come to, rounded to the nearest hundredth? -1.08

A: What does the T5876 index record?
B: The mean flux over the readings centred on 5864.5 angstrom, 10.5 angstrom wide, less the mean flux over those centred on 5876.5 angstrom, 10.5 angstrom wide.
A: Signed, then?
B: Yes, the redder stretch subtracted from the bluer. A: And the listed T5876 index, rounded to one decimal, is -0.3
